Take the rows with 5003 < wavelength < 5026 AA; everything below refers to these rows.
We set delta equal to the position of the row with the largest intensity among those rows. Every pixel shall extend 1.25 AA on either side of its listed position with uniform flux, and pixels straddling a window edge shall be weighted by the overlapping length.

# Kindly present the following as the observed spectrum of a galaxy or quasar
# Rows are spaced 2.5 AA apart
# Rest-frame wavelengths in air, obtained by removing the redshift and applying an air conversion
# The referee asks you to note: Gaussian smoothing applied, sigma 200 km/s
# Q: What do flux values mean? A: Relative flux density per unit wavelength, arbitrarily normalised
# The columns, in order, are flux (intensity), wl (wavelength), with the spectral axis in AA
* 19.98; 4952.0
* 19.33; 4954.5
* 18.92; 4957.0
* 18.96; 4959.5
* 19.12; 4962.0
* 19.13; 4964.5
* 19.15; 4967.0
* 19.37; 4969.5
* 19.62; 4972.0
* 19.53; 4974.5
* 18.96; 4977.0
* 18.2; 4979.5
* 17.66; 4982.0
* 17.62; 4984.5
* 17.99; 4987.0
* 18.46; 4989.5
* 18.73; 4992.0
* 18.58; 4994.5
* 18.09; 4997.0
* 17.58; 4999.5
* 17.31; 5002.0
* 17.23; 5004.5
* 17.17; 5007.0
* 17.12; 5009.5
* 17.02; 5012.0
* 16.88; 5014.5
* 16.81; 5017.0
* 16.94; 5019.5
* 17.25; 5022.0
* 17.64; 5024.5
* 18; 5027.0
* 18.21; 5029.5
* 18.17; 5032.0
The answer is 5024.5 AA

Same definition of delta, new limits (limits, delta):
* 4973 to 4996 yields 4974.5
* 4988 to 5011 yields 4992.0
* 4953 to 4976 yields 4972.0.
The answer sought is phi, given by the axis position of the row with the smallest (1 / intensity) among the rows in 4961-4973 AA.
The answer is 4972.0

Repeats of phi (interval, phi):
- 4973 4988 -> 4974.5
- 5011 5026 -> 5024.5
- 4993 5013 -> 4994.5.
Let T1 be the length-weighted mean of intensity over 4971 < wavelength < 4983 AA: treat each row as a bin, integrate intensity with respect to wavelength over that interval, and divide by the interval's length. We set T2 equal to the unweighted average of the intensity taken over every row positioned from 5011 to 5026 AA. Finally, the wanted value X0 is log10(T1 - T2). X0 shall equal 0.2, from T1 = 18.8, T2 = 17.1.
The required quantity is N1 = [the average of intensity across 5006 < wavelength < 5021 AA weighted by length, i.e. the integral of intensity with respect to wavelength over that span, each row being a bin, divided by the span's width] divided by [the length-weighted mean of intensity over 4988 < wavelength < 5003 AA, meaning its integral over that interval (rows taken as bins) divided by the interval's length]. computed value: 0.94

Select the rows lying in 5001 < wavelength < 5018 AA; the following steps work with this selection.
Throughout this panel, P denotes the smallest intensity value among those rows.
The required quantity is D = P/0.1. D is 168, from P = 16.81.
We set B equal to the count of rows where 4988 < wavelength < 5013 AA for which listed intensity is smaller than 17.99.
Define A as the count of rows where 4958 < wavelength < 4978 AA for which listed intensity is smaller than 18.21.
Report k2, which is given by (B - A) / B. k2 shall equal 1.0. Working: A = 0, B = 6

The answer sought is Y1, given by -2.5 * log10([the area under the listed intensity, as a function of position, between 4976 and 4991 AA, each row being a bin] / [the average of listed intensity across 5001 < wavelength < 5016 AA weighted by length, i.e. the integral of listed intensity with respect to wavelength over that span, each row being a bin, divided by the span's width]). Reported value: -3.00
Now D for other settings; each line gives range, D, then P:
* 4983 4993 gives 176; 17.62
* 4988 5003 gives 173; 17.31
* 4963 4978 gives 190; 18.96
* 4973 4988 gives 176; 17.62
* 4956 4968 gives 189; 18.92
